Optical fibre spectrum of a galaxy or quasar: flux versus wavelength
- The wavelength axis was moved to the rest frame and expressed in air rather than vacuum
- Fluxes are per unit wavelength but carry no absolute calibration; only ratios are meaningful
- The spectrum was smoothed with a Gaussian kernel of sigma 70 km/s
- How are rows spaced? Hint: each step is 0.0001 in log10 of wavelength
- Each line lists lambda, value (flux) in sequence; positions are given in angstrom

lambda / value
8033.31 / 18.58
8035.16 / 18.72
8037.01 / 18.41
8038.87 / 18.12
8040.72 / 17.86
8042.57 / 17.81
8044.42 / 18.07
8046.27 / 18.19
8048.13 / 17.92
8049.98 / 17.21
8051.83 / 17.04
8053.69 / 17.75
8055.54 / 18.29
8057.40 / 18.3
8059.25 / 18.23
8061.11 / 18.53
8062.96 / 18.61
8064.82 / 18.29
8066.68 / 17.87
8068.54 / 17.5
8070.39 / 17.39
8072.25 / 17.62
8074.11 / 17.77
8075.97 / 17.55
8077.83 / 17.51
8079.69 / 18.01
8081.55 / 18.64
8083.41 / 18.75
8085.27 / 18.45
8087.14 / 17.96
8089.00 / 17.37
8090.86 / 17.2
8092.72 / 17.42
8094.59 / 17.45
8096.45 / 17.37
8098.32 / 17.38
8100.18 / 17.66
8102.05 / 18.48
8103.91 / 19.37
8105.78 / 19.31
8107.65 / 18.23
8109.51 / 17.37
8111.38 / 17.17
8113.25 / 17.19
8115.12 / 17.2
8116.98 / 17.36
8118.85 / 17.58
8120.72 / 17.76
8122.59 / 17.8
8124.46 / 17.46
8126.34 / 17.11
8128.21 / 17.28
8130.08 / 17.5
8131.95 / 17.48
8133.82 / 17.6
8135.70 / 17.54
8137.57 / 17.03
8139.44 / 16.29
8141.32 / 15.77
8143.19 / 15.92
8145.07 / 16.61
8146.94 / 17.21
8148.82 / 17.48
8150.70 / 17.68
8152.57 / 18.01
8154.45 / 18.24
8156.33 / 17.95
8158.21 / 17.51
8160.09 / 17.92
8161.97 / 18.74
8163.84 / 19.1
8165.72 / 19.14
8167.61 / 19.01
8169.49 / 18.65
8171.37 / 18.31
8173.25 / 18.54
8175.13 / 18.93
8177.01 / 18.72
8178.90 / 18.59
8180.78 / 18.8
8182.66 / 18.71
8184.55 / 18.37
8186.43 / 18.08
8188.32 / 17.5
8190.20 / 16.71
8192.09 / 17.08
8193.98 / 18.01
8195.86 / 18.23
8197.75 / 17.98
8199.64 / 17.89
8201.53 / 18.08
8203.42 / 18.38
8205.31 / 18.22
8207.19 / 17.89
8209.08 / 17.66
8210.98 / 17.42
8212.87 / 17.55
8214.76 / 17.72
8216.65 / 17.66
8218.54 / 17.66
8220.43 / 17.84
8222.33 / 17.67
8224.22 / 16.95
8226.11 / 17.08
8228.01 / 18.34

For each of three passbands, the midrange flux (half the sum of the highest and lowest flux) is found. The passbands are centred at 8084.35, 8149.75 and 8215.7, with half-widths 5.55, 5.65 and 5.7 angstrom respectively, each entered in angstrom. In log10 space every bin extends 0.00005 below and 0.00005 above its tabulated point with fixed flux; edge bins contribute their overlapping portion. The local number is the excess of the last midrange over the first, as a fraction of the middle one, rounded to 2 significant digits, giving -0.025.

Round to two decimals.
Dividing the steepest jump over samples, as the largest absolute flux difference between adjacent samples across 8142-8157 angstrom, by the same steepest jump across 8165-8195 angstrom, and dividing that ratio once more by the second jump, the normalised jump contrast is 0.80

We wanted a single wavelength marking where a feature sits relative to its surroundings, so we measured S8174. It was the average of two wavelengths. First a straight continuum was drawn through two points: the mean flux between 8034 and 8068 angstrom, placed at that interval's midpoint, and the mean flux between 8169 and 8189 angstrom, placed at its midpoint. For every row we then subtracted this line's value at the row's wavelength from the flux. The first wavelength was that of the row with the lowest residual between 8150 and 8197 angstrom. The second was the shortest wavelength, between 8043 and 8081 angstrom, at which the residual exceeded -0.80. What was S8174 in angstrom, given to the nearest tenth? 8117.3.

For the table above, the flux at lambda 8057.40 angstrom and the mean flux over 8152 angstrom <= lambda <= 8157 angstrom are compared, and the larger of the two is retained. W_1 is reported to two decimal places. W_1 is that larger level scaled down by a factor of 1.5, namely 12.20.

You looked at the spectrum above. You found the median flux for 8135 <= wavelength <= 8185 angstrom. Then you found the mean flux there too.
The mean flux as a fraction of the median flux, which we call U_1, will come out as 0.98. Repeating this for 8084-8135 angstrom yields 1.01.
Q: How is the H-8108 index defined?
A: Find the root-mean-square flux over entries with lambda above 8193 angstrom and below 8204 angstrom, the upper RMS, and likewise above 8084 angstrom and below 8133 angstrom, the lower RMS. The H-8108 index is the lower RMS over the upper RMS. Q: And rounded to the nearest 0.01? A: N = 0.98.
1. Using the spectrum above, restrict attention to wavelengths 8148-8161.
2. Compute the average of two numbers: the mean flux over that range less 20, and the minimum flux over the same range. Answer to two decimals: 7.65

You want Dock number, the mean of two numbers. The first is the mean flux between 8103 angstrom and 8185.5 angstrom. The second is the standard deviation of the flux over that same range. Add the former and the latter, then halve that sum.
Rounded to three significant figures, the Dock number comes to 9.36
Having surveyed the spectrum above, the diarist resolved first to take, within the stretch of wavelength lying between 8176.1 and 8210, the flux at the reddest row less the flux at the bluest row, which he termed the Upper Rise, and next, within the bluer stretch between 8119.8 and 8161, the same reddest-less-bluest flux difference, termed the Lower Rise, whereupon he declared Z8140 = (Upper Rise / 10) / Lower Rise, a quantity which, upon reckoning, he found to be -0.66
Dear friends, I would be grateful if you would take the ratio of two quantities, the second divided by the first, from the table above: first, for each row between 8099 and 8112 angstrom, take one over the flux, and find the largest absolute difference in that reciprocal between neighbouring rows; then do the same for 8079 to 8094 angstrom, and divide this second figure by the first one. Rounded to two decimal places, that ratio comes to 0.62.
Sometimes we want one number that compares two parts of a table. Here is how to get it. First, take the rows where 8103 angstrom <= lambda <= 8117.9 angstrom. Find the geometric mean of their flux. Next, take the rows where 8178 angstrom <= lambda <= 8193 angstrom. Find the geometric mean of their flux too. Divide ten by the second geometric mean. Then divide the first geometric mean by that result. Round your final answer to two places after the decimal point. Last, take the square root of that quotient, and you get 5.67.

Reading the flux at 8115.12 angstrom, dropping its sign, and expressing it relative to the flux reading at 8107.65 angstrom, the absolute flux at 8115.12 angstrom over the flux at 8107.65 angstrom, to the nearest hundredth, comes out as 0.94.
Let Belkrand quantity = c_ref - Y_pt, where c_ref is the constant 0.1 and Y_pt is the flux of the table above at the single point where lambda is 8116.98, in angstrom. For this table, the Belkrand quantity -17.3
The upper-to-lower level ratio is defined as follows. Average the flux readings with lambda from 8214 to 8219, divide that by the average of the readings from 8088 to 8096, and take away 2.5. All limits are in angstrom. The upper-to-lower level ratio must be -1.482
